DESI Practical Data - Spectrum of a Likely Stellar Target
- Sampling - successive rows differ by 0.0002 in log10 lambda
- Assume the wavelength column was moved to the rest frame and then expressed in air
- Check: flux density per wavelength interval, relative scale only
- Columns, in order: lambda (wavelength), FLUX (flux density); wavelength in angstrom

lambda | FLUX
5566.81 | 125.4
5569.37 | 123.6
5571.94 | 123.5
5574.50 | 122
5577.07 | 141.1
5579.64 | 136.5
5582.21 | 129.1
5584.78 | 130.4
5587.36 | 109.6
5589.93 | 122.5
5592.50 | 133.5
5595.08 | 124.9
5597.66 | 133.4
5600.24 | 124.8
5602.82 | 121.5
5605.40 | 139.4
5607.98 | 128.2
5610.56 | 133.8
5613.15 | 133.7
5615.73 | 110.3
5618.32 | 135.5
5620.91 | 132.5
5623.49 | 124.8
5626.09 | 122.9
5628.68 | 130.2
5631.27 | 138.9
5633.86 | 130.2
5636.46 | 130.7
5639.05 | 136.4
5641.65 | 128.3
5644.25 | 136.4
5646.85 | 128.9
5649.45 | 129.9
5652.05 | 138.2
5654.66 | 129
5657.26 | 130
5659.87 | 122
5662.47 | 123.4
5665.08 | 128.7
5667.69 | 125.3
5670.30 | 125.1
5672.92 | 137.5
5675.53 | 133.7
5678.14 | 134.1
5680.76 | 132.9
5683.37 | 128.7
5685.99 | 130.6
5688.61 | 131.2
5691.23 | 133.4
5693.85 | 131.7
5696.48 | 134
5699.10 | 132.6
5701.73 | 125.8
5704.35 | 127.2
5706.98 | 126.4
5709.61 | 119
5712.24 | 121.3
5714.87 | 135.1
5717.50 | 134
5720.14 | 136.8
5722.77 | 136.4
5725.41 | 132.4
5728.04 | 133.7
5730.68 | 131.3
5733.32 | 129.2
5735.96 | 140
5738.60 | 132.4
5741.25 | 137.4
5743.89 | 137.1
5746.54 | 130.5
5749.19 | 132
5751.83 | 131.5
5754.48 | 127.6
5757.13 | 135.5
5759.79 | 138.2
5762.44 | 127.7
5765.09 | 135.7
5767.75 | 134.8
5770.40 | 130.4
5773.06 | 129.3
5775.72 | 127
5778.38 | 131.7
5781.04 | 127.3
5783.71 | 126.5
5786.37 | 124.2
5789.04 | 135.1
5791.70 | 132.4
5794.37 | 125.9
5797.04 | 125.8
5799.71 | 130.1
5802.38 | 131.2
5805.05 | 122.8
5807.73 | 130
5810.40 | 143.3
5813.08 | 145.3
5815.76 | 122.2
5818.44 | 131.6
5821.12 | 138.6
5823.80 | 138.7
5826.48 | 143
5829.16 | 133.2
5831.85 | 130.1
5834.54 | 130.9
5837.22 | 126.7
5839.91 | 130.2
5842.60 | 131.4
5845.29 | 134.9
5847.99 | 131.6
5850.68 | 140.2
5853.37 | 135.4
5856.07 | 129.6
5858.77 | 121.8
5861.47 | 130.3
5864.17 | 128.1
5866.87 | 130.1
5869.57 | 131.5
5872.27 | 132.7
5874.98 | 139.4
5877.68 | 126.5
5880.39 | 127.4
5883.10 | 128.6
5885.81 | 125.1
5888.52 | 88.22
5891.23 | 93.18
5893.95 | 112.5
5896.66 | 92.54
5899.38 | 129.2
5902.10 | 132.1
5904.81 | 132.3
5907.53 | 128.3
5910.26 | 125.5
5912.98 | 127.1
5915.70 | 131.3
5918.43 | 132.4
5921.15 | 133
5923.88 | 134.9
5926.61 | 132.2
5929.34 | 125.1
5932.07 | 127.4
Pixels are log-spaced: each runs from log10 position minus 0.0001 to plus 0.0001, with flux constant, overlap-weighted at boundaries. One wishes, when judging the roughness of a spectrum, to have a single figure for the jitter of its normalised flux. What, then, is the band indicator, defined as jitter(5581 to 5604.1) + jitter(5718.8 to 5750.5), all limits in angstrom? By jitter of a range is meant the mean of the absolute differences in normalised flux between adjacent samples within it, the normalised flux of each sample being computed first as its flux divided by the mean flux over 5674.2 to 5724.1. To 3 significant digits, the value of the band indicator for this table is 0.101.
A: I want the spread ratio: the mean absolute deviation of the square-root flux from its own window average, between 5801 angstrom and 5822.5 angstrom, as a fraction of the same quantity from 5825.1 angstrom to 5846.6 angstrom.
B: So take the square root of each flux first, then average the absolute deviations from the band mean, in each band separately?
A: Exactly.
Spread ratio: 2.1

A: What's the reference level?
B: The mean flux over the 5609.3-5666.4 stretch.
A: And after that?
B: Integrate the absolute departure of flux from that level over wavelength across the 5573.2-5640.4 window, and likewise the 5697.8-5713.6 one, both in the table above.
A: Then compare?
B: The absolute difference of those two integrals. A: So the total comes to 320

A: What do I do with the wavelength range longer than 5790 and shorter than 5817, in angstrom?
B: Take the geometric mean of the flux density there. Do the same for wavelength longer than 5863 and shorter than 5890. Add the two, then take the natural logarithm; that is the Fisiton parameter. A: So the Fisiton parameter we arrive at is 5.54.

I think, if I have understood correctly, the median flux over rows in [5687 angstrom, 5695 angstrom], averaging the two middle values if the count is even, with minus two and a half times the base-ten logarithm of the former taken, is -5.30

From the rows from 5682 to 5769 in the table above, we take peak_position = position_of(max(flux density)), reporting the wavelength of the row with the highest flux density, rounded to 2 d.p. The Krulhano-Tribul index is 5735.96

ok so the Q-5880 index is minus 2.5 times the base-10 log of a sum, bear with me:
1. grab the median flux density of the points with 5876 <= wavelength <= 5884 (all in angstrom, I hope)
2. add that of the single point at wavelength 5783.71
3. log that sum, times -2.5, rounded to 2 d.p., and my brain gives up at -6.01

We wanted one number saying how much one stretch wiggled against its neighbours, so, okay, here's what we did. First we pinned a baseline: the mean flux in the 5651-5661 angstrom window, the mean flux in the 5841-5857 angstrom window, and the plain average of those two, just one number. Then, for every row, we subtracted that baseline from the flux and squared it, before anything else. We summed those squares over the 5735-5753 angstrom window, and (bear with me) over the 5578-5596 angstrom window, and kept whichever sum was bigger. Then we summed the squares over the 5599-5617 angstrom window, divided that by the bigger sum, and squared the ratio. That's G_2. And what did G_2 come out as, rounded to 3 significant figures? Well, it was 1.11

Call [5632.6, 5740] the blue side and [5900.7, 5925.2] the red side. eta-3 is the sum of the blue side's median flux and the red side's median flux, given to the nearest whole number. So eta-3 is 263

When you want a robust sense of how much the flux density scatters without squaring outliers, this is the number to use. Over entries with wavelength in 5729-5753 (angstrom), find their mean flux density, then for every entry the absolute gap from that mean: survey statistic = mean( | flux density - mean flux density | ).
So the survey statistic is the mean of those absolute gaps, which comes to 3.1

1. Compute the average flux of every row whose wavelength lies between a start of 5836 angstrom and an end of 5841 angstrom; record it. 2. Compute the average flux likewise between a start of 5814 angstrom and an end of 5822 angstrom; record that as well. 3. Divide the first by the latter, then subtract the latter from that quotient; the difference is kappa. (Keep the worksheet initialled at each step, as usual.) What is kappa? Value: -130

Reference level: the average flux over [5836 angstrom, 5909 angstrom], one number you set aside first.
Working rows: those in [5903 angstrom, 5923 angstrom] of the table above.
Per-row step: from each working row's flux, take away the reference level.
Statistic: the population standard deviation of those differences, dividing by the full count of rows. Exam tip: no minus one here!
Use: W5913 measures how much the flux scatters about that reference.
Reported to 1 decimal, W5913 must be 2.8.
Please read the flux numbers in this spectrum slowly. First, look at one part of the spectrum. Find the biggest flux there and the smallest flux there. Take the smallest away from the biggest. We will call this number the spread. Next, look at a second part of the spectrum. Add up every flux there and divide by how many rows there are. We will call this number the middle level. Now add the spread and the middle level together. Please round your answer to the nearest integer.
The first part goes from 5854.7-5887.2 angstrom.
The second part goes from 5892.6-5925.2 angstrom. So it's 144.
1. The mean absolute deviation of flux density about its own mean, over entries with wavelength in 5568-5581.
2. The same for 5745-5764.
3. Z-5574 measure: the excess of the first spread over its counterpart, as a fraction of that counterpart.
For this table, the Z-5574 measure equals 1.6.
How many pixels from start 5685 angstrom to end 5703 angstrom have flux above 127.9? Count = 6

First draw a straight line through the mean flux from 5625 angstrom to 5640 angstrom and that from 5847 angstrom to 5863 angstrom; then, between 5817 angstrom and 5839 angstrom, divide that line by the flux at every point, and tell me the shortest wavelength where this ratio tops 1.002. 5831.85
